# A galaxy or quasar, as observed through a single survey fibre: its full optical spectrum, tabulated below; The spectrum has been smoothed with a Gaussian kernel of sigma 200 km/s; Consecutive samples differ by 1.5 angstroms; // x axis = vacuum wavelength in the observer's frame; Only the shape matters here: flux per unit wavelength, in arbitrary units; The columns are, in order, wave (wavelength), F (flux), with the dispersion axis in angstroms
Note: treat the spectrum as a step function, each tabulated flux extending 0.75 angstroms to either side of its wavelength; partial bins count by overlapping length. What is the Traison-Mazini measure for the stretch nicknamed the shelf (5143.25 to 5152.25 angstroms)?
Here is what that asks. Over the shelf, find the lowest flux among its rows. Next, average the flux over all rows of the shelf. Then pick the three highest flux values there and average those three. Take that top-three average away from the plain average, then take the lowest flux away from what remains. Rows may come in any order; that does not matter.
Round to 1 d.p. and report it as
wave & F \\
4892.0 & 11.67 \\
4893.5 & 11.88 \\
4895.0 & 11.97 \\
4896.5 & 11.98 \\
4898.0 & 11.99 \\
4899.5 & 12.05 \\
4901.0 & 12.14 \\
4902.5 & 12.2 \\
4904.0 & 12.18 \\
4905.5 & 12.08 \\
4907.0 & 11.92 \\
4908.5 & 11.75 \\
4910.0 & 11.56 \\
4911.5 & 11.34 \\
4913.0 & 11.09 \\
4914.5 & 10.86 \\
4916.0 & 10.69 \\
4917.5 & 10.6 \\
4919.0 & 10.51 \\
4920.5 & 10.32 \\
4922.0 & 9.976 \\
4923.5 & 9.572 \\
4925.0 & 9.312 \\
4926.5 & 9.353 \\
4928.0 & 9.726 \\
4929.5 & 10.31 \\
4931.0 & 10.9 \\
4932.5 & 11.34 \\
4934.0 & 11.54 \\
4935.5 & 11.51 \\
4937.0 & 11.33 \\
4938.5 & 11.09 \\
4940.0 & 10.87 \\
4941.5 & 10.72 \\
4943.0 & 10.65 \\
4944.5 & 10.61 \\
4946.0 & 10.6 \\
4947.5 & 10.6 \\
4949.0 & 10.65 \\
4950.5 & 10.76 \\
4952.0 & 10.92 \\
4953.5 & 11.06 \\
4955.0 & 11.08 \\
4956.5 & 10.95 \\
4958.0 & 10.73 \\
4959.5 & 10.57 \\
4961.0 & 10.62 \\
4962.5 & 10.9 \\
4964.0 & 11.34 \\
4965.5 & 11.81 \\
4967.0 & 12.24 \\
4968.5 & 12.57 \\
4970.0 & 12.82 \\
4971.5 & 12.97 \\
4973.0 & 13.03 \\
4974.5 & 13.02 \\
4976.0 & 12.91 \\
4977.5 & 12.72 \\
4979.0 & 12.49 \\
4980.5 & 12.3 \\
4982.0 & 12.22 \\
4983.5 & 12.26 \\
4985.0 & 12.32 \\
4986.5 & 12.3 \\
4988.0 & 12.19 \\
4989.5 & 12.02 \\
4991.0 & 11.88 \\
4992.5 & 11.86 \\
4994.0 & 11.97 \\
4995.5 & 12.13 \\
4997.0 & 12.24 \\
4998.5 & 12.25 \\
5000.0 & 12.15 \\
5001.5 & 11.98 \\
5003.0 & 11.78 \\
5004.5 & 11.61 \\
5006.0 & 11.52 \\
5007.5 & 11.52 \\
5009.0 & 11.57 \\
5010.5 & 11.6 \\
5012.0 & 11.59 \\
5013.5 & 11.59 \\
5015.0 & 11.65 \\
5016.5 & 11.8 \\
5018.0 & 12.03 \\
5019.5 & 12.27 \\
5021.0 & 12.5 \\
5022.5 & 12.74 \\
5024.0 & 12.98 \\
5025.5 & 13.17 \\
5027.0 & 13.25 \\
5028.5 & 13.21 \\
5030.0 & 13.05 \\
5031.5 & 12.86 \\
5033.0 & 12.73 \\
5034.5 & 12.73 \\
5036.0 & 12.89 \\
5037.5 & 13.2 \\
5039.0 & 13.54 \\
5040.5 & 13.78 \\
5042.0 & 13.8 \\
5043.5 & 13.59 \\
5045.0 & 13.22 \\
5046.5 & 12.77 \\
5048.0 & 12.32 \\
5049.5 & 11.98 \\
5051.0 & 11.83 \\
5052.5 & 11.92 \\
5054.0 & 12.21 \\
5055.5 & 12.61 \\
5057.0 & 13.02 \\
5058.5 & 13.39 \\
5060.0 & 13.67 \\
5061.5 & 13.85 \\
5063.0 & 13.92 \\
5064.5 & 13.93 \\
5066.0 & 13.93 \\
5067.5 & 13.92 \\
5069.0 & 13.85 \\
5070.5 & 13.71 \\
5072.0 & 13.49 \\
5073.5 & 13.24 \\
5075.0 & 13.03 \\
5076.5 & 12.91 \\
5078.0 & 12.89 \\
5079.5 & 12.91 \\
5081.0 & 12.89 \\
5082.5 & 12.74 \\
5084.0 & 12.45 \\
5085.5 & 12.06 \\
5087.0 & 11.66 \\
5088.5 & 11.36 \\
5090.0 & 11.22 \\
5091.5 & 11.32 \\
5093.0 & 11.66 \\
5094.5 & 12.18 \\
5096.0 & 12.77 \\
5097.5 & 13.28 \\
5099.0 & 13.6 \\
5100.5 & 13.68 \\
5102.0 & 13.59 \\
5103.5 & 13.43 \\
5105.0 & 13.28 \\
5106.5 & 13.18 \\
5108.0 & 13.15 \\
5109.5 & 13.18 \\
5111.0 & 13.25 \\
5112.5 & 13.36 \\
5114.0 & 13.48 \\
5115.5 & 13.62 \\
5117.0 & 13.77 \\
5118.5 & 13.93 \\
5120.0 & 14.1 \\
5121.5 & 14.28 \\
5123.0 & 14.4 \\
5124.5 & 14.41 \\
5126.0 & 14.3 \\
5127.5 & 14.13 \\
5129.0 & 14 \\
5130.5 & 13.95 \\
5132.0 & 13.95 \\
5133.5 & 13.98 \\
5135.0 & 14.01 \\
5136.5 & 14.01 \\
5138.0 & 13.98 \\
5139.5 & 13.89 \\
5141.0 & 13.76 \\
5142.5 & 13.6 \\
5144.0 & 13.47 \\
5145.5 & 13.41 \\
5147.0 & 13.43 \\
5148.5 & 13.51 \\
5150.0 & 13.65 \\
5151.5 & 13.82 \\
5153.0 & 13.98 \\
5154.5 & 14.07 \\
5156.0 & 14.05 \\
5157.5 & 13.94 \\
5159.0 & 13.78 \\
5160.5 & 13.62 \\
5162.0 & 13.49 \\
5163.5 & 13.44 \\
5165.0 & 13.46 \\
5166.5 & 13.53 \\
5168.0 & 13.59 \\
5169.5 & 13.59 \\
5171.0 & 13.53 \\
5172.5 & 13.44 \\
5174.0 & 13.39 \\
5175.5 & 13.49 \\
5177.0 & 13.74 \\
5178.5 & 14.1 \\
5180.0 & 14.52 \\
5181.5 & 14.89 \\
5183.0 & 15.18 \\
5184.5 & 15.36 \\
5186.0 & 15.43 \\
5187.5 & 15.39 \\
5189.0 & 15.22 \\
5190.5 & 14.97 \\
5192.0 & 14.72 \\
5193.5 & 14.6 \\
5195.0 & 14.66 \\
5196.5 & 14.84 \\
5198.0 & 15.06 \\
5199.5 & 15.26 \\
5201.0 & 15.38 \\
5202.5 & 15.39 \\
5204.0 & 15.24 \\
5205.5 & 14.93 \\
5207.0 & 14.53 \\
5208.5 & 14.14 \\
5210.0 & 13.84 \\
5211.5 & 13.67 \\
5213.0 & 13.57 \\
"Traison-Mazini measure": -13.5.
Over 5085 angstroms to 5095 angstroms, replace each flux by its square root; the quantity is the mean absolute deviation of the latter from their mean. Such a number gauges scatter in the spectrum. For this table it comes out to 0.042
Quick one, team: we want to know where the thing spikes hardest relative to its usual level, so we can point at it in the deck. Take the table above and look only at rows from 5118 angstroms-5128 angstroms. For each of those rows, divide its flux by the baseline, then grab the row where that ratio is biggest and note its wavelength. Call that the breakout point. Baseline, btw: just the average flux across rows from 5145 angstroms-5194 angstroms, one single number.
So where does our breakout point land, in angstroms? 5124.5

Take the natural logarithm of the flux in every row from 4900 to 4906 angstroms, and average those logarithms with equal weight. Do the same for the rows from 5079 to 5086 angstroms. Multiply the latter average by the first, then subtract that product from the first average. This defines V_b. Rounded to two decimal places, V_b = -3.83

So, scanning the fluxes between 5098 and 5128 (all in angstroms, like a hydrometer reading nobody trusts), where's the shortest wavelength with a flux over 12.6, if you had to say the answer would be 5099.0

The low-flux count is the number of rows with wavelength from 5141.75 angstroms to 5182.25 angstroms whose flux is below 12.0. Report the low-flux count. 0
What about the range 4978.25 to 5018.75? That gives 14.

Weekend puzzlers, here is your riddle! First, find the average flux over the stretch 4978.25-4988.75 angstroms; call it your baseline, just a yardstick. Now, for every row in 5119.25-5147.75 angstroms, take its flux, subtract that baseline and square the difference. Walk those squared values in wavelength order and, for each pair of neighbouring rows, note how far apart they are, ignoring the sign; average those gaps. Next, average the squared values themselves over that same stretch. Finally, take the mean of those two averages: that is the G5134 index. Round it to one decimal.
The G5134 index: 1.5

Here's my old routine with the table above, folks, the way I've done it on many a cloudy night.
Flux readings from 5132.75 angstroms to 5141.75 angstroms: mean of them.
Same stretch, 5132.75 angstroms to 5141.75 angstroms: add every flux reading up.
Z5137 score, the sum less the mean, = 70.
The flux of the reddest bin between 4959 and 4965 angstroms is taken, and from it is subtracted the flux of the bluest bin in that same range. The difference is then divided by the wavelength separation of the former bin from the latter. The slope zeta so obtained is 0.17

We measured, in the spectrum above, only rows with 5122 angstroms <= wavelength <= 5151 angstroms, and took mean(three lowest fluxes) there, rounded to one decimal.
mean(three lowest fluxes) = 13.4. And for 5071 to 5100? 11.3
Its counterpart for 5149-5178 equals 13.4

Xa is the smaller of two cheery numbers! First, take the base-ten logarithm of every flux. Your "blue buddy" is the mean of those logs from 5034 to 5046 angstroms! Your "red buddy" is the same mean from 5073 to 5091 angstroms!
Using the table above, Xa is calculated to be 1.09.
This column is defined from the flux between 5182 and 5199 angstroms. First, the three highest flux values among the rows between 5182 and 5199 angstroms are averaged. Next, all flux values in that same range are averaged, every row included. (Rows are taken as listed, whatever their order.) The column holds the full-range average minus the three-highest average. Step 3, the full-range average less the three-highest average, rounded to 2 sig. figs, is -0.35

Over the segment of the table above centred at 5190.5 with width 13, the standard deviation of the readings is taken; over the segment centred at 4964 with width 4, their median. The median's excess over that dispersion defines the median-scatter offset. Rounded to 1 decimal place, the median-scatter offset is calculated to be 11.0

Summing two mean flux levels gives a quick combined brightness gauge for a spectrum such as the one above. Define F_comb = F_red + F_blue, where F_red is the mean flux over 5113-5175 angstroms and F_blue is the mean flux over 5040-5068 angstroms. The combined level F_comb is 26.9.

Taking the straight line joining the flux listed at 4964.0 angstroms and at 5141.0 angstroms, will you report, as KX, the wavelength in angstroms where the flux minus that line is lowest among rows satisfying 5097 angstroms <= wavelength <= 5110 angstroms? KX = 5108.0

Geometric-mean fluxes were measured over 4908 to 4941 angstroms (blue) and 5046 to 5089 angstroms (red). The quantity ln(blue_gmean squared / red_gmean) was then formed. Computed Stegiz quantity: 2.18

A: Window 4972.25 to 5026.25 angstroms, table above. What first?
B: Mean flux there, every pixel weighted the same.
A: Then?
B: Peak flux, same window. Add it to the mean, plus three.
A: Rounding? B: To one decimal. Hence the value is 28.3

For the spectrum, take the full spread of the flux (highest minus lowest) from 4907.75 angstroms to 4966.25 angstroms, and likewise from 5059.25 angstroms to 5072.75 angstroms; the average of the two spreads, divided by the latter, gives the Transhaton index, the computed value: 3.3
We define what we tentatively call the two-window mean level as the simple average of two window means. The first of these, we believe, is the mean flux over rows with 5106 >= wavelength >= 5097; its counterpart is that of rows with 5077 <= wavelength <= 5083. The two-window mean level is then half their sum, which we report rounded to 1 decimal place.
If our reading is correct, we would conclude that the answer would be 13.2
